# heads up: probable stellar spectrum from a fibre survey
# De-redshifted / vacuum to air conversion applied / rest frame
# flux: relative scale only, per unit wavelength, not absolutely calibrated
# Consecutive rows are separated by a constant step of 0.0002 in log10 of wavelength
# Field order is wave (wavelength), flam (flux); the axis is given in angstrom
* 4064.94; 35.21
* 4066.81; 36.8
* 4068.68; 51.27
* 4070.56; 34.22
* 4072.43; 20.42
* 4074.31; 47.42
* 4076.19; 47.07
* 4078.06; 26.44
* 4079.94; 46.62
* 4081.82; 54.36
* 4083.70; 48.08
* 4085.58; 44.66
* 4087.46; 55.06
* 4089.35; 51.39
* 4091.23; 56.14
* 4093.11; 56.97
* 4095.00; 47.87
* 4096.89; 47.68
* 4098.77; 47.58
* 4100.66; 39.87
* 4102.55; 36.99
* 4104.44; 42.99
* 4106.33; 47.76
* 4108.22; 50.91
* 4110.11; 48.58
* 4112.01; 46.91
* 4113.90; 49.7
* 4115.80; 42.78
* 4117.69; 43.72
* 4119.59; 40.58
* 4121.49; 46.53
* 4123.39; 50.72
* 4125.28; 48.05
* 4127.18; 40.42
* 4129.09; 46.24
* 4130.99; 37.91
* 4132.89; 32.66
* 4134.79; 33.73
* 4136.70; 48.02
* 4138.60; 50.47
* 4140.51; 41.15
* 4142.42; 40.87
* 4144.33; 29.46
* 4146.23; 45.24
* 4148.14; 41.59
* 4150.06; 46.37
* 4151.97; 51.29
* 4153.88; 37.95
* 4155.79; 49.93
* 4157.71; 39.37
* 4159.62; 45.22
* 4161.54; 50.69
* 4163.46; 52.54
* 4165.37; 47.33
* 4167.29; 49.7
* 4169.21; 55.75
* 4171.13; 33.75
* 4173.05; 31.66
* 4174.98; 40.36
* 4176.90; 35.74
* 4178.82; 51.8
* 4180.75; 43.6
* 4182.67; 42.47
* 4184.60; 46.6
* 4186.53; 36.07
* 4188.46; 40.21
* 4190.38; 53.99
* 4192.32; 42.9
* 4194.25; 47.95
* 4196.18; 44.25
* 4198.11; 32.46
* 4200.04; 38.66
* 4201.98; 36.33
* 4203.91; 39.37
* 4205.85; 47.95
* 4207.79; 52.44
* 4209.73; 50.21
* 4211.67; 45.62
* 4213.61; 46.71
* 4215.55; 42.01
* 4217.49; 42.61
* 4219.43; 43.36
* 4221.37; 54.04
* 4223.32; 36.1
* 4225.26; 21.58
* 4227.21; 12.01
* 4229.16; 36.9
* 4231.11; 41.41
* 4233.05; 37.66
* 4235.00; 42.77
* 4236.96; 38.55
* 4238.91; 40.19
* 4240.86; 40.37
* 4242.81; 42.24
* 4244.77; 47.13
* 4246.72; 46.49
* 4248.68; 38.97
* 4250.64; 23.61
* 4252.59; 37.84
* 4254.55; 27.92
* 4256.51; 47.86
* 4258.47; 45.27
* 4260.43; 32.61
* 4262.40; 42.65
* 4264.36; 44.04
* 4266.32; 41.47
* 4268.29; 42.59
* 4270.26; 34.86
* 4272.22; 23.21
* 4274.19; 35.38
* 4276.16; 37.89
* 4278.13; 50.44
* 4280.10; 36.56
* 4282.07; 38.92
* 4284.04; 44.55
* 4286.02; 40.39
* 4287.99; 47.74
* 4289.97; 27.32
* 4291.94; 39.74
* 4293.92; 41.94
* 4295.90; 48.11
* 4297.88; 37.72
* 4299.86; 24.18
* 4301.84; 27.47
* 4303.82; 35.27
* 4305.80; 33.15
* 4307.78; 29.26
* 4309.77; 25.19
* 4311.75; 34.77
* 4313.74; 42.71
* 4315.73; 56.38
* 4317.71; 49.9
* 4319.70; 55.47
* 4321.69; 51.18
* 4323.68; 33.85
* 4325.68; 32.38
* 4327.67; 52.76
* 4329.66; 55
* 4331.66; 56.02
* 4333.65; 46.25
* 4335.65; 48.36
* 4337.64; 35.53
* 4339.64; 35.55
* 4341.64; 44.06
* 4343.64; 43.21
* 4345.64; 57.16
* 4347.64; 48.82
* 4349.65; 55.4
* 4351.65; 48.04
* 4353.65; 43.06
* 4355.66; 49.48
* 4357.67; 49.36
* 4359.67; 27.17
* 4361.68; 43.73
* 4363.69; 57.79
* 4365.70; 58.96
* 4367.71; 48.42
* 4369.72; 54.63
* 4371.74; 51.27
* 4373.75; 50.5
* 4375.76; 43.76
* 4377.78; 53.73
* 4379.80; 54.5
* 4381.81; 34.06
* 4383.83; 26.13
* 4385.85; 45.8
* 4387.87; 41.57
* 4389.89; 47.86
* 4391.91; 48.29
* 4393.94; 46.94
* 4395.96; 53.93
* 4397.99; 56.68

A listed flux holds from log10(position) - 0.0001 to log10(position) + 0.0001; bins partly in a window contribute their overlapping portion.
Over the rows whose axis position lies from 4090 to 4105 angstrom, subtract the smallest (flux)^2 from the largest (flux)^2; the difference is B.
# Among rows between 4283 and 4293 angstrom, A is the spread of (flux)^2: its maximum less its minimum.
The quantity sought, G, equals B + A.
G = 3410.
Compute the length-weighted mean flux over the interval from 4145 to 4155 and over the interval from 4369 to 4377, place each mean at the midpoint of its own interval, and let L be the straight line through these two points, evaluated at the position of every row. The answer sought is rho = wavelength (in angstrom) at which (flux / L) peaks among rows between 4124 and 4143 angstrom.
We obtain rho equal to 4138.60 angstrom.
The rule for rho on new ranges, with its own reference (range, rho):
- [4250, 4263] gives 4256.51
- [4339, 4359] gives 4345.64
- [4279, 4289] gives 4287.99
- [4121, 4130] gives 4123.39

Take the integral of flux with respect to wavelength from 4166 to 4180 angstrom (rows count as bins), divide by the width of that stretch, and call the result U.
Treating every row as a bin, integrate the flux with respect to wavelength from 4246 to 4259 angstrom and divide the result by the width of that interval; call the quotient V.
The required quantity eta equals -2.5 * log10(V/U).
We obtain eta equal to 0.13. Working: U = 42.8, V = 38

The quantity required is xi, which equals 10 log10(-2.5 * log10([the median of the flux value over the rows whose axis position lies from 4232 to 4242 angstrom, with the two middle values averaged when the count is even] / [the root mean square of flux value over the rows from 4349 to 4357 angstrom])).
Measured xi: -7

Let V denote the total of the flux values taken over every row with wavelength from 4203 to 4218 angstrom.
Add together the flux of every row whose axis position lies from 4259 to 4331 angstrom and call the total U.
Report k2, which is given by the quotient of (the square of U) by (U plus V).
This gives 1135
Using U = 1427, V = 367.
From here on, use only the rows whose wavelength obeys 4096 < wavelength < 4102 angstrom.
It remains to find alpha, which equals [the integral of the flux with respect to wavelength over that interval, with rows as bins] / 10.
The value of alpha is 27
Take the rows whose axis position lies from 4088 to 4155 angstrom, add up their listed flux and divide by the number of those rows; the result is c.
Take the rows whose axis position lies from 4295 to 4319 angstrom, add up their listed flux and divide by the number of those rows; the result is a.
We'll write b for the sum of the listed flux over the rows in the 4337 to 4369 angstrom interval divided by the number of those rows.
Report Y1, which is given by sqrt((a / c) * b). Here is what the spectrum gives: 6.21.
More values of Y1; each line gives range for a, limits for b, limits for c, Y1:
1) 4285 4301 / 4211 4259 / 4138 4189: 5.87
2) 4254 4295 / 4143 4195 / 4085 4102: 5.90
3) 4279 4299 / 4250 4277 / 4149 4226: 5.84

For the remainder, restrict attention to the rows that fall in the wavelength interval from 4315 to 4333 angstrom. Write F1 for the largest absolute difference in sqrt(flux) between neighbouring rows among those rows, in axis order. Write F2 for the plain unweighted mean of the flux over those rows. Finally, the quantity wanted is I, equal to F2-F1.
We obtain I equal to 47.6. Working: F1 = 1.6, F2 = 49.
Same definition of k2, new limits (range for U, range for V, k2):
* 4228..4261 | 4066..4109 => 261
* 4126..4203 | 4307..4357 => 1032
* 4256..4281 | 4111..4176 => 132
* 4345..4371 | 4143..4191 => 237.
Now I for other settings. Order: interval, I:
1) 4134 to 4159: 41.4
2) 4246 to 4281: 36.7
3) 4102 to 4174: 42.4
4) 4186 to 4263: 37.8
